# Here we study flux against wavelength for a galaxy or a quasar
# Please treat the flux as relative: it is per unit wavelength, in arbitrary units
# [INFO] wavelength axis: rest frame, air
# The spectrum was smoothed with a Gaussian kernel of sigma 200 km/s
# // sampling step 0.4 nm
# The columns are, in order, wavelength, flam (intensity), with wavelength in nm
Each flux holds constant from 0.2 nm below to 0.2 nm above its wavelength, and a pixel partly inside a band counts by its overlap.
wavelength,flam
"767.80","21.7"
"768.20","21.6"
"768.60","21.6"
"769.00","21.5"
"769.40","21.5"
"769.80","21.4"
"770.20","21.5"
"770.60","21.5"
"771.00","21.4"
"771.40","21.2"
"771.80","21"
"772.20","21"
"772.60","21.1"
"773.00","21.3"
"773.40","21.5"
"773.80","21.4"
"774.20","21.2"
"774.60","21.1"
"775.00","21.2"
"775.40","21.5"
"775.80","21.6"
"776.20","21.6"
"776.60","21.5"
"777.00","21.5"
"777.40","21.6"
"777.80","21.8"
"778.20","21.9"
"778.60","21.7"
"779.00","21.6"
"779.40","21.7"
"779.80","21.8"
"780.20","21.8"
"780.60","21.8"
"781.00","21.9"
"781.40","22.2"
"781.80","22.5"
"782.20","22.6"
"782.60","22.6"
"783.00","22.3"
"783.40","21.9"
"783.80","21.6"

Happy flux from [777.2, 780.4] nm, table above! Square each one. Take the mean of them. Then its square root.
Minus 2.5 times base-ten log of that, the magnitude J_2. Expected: -3.34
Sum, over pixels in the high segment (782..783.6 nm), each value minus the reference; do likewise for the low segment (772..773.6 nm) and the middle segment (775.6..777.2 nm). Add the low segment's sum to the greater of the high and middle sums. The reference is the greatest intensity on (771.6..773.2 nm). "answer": 3.9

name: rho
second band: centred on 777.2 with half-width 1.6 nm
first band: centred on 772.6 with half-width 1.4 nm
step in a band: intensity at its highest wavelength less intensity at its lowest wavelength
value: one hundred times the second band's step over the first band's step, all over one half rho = 100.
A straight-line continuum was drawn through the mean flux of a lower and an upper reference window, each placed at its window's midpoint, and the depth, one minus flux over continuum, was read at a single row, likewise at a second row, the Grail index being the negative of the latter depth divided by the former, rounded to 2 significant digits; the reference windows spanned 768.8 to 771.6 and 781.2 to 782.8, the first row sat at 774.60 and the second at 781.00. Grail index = -0.66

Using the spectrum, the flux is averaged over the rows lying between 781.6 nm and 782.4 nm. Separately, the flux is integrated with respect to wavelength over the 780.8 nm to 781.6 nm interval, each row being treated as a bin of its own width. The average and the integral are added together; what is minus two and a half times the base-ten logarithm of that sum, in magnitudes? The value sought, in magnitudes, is -4.01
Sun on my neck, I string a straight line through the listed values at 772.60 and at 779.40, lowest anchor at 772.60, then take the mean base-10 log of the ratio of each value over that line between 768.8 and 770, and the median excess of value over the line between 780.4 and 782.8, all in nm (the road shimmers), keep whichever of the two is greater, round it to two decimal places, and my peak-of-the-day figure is 0.46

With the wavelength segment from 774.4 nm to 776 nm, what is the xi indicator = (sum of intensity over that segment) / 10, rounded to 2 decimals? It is 8.54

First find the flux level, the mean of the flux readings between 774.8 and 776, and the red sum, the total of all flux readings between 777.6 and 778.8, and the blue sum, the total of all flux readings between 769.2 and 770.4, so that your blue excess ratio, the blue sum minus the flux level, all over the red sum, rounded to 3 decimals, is 0.657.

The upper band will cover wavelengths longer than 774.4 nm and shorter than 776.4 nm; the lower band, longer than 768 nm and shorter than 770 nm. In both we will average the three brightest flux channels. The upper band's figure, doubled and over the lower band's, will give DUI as 2.00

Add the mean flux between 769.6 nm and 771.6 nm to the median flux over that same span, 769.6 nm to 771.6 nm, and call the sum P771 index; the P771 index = 42.8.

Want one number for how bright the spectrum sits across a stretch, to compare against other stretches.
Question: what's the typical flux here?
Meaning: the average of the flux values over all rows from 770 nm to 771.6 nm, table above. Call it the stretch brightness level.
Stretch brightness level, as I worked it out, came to 21.4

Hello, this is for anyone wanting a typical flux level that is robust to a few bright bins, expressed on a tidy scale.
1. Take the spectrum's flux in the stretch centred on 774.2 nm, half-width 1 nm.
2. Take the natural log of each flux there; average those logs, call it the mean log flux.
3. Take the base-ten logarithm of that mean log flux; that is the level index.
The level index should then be 0.485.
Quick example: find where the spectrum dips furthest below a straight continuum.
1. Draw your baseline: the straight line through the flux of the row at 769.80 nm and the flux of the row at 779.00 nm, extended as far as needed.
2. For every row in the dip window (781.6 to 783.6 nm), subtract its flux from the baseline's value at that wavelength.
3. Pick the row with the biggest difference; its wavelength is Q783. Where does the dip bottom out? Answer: 783.40 nm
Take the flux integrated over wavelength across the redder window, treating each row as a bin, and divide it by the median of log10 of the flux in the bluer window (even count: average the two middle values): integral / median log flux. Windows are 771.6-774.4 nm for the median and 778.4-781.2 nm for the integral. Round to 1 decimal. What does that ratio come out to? 45.9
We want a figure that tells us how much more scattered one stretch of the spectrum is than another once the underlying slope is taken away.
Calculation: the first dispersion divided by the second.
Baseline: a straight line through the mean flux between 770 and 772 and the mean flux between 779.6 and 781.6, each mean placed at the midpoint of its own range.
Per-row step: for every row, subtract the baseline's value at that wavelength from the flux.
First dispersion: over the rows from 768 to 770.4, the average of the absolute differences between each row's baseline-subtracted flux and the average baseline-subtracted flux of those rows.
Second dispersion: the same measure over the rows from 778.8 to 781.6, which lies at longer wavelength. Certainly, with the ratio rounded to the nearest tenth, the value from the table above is 1.0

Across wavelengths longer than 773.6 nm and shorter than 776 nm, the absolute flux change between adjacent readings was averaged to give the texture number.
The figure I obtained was 0.160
